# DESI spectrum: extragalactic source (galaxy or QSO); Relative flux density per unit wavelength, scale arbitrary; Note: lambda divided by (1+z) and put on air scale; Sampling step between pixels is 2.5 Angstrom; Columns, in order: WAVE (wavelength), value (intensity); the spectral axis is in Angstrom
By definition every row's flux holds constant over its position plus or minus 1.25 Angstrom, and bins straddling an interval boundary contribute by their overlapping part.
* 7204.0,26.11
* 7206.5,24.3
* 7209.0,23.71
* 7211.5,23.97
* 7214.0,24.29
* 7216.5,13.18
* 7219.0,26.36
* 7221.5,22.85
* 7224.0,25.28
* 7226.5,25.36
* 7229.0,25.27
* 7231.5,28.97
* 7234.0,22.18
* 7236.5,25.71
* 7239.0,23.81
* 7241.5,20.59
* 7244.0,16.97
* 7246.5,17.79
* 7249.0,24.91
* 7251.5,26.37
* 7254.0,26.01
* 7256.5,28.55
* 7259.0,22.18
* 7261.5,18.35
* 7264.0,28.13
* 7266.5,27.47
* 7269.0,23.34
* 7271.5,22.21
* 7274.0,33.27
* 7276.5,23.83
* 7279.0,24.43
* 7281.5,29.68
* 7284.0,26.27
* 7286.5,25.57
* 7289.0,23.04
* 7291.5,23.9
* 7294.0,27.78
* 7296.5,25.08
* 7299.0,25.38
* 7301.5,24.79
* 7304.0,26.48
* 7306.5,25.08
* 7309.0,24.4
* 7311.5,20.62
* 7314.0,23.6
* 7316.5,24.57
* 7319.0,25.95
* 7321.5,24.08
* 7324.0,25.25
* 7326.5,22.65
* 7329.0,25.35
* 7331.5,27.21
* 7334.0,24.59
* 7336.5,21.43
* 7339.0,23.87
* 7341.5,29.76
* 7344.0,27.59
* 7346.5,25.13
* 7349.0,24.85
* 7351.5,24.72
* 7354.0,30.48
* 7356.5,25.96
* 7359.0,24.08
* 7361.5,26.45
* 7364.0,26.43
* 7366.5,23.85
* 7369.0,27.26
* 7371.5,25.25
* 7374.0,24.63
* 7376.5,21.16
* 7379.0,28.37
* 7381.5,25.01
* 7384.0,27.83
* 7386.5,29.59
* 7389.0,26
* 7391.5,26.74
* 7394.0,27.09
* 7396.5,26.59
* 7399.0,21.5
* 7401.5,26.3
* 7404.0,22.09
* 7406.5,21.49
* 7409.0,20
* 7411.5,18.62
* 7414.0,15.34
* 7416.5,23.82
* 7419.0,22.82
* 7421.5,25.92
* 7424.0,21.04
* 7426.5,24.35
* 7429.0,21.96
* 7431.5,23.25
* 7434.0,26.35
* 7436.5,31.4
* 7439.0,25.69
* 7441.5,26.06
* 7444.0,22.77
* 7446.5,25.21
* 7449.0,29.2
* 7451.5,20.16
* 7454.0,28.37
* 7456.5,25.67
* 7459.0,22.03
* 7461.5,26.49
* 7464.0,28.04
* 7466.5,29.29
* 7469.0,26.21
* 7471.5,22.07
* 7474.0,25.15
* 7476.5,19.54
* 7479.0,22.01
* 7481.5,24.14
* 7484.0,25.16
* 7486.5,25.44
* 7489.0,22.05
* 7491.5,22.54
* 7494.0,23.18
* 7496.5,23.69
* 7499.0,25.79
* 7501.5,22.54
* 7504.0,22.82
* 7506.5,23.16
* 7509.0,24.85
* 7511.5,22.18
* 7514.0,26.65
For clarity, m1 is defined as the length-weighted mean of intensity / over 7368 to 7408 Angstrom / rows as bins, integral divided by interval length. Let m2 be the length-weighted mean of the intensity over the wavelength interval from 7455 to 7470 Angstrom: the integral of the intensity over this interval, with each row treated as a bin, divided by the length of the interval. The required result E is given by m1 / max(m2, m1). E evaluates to 0.96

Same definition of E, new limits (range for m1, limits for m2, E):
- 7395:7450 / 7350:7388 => 0.91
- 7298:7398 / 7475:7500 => 1.00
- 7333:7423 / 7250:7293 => 0.97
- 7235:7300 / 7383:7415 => 1.00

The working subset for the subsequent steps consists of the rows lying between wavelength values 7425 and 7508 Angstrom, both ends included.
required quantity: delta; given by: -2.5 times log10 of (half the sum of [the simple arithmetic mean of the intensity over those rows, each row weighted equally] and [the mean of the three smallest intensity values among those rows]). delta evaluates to -3.38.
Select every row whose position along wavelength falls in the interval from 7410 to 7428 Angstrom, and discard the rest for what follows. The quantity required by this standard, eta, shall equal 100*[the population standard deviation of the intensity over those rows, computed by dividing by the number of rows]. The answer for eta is 340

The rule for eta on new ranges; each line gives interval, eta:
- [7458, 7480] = 308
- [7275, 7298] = 200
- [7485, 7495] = 130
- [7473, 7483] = 215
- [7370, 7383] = 229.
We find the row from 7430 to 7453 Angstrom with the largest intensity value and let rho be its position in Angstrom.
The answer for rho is 7436.5 Angstrom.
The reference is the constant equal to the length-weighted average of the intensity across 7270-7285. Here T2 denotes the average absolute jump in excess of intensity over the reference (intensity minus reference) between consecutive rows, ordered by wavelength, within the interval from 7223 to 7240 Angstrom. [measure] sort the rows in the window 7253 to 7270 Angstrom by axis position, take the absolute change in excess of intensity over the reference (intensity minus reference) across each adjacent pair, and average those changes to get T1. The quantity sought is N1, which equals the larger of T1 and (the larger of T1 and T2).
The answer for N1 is 4.6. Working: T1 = 4.6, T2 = 2.7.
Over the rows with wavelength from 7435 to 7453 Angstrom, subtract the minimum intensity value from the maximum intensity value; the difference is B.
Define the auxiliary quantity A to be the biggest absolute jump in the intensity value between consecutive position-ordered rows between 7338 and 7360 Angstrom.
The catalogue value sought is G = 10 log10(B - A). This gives 7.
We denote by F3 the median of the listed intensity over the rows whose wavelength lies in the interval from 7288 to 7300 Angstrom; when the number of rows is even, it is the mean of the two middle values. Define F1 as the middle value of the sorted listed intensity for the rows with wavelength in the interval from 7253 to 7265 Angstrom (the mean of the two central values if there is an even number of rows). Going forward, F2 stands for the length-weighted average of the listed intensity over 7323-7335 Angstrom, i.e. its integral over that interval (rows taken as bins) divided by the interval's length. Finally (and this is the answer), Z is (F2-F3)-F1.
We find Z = -26.1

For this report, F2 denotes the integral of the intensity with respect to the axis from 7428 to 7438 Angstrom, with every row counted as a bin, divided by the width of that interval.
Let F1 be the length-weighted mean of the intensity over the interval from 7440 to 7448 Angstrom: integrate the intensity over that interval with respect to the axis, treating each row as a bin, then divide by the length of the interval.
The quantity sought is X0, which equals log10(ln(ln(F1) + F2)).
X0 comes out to 0.527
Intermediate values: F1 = 24.9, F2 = 25.8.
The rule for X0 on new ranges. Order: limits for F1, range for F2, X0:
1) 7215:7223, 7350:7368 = 0.527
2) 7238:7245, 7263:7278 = 0.529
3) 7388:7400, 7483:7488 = 0.525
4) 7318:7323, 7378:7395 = 0.533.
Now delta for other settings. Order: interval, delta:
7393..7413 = -3.33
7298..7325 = -3.44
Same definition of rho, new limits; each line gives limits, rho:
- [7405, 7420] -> 7416.5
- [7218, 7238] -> 7231.5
